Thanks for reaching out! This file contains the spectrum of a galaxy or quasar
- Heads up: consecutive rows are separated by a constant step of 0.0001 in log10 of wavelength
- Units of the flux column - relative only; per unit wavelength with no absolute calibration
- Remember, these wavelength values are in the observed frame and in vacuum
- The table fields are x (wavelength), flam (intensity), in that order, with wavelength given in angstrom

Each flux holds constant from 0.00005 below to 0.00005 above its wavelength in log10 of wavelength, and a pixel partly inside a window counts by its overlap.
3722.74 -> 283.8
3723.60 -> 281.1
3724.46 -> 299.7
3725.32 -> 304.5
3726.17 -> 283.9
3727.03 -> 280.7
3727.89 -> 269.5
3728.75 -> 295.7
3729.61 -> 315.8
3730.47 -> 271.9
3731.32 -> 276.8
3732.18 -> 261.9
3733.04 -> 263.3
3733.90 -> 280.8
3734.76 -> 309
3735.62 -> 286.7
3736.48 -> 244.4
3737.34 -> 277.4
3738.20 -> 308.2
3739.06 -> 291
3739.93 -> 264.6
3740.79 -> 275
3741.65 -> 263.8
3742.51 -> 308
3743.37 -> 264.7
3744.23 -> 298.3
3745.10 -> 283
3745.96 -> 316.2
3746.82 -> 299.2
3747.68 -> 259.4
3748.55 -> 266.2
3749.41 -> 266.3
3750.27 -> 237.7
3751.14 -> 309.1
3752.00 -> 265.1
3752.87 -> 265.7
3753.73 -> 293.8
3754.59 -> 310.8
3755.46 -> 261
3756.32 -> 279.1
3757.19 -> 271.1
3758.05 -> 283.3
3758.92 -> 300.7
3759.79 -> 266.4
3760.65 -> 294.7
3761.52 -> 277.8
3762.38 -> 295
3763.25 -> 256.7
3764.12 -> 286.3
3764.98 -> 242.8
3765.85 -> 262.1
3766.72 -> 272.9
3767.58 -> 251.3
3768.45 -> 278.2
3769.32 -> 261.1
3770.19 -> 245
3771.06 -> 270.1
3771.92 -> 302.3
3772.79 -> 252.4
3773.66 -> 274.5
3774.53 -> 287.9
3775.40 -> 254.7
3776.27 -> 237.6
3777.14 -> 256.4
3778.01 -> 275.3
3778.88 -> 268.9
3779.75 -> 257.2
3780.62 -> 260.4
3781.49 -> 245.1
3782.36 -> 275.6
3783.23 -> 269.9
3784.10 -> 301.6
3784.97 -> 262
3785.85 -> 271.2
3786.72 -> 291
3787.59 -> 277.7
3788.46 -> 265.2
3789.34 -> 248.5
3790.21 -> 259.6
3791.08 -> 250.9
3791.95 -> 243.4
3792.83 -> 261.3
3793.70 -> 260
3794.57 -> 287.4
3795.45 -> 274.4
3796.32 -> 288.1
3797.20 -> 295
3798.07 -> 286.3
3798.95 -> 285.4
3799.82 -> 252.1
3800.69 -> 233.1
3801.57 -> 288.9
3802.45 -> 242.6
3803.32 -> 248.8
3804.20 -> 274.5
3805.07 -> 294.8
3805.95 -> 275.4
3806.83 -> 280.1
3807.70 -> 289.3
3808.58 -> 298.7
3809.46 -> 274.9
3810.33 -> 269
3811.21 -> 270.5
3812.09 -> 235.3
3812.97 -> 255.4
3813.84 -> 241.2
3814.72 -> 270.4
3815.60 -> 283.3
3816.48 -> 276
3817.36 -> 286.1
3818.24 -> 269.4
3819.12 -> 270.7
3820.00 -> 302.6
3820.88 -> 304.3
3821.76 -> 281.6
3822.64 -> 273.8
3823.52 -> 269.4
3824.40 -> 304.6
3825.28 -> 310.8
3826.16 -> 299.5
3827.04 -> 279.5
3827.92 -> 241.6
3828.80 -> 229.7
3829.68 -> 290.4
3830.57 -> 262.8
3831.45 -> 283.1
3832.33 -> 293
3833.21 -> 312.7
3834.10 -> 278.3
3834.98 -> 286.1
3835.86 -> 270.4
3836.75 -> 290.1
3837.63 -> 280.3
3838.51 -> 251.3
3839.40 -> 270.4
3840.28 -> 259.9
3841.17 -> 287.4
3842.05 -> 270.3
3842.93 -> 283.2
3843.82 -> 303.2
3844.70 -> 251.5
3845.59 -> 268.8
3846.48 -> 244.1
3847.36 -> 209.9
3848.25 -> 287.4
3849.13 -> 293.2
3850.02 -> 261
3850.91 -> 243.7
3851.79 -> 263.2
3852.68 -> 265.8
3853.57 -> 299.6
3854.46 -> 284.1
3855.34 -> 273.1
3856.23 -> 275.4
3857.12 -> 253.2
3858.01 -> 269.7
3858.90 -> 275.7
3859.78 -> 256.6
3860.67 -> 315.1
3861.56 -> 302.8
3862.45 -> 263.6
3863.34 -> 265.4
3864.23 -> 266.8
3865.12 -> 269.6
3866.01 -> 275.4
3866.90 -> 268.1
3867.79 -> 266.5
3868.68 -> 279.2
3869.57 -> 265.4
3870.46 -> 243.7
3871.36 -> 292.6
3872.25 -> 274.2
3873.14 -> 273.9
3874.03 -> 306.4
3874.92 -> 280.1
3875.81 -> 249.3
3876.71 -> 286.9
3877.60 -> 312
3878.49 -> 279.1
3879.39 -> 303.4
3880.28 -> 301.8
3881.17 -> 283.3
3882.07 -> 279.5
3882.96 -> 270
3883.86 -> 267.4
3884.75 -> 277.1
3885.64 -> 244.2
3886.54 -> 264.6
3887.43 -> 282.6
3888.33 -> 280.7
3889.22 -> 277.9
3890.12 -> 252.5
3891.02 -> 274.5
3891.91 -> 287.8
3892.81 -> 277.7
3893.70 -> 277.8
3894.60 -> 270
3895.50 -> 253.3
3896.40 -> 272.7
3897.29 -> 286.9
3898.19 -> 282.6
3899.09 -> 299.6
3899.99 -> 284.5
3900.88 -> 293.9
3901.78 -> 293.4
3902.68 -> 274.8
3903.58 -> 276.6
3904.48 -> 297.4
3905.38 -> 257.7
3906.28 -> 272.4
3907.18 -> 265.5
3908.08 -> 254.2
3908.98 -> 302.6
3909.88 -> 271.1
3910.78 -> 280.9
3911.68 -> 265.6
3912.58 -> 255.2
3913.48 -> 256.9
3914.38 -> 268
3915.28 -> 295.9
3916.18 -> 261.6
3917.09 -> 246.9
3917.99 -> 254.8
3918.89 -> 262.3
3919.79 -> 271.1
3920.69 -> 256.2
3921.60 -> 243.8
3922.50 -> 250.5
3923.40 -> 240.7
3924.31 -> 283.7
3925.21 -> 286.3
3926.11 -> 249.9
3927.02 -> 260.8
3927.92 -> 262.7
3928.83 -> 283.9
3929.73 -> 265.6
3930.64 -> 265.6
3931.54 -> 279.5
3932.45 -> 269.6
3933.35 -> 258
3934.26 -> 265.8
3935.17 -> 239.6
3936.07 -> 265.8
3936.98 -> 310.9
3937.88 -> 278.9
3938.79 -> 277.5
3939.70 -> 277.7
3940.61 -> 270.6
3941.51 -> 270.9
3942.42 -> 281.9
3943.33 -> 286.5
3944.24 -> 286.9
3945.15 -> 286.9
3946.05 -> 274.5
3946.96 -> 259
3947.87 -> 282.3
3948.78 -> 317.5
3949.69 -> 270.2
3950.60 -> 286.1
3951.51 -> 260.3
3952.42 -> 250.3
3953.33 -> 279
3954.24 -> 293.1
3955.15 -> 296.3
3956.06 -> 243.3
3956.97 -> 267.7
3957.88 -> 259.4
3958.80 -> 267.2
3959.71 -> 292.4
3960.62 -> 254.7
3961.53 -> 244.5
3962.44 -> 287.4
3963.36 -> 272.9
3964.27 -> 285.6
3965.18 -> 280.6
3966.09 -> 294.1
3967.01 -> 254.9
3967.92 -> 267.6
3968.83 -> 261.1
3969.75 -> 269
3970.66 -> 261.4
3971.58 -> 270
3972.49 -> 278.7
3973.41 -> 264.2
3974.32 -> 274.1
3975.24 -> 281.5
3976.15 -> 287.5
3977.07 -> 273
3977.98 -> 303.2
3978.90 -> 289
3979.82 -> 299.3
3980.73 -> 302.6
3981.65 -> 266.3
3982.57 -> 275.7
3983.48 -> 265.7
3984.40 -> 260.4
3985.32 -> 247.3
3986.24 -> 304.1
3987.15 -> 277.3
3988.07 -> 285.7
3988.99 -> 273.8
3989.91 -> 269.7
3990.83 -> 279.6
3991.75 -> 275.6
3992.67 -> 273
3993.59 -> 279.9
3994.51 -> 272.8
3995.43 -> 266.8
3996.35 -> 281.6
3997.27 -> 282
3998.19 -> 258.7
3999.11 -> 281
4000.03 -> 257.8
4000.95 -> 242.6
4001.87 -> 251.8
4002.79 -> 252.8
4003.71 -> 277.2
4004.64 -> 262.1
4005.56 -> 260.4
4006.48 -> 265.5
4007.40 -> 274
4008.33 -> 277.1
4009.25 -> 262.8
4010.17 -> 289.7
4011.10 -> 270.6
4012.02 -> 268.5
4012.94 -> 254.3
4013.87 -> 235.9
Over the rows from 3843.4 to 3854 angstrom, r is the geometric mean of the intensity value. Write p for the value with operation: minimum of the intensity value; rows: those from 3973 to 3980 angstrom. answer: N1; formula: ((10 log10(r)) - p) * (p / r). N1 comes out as -240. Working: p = 264.2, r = 265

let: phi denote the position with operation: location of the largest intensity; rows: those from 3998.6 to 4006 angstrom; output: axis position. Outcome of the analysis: 3999.11 angstrom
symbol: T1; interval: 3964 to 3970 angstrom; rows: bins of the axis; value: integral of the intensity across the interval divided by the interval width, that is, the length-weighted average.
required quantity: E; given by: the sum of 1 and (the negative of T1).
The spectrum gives -272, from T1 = 273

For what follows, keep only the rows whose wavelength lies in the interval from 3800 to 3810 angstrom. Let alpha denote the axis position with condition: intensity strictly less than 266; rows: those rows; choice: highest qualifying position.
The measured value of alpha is 3803.32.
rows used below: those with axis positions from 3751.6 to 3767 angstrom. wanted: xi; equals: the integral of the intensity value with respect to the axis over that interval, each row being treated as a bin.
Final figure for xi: 4265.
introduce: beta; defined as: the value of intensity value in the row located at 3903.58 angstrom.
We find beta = 276.6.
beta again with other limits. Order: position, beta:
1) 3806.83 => 280.1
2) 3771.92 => 302.3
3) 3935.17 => 239.6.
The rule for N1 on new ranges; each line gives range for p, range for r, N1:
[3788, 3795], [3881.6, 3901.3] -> -194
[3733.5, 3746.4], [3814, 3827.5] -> -188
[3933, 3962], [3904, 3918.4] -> -192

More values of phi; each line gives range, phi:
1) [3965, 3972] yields 3966.09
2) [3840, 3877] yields 3860.67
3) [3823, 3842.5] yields 3833.21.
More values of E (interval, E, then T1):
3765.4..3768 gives -261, 262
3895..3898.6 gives -273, 274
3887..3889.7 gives -279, 280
